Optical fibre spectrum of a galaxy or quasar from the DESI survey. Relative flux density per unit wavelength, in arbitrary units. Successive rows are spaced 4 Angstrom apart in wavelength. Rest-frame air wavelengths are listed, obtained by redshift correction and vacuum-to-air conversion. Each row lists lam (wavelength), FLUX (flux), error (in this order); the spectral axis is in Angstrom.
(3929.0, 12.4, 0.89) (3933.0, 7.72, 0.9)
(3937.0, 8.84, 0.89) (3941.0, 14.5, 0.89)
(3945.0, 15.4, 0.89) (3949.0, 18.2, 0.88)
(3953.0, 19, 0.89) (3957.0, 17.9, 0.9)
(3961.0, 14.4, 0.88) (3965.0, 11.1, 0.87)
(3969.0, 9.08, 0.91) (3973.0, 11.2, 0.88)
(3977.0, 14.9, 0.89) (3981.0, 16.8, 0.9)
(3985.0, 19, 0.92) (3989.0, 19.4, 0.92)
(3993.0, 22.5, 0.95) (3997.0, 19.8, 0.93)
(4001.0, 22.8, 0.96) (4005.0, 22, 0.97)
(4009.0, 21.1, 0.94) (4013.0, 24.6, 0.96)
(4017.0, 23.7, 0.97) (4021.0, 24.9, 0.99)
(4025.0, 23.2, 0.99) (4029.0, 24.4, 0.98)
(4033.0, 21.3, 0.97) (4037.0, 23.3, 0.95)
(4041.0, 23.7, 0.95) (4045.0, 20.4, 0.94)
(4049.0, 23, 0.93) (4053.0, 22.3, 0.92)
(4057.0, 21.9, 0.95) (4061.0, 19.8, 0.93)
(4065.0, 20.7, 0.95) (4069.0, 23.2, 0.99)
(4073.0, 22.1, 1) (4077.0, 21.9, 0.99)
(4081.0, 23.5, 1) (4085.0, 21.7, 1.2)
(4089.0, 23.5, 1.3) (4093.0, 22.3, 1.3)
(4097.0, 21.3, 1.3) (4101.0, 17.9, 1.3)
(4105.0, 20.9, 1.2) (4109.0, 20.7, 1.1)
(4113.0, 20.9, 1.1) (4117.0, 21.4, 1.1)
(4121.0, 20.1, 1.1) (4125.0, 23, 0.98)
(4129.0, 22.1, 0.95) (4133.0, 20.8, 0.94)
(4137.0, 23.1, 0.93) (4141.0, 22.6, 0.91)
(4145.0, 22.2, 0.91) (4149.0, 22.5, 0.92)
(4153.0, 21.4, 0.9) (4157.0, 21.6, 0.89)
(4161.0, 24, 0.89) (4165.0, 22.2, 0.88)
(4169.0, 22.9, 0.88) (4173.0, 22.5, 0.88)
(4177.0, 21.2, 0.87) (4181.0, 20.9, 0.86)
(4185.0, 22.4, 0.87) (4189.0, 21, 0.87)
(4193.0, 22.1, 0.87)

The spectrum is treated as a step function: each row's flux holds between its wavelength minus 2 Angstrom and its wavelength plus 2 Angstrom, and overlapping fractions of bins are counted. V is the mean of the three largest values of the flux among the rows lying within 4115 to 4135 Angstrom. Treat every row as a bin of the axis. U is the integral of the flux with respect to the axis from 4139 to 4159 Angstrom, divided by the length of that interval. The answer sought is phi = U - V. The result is -0.1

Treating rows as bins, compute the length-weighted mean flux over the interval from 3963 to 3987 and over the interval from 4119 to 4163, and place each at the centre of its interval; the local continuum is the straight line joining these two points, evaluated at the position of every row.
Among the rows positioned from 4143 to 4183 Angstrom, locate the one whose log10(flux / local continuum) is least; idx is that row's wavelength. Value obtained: 4181.0 Angstrom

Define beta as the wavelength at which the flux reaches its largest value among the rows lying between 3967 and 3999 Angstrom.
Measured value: 3993.0 Angstrom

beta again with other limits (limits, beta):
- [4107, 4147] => 4137.0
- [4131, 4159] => 4137.0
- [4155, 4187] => 4161.0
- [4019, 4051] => 4021.0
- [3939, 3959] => 3953.0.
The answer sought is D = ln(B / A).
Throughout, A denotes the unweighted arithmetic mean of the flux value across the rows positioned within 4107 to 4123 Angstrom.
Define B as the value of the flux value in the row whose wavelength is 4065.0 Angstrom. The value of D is 0.00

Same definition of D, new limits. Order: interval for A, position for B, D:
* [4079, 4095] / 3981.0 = -0.30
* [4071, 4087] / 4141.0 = 0.01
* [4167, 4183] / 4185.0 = 0.02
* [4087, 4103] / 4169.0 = 0.07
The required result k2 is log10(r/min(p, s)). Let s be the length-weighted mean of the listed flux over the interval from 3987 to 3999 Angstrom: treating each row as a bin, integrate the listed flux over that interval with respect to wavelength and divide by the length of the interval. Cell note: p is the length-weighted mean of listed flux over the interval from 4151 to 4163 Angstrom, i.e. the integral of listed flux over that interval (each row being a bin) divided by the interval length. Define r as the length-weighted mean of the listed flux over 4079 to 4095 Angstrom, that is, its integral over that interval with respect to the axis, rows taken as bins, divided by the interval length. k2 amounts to 0.04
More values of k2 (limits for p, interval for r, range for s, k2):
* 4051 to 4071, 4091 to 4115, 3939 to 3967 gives 0.12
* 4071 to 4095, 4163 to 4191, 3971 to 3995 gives 0.10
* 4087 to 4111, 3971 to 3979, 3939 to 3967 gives -0.08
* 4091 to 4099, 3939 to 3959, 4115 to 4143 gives -0.11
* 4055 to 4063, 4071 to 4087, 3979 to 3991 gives 0.08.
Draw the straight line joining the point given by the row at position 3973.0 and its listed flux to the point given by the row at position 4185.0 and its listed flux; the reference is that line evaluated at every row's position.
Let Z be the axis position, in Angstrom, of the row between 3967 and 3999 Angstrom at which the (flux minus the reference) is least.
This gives 3969.0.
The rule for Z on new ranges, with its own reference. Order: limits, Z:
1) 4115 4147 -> 4121.0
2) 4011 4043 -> 4033.0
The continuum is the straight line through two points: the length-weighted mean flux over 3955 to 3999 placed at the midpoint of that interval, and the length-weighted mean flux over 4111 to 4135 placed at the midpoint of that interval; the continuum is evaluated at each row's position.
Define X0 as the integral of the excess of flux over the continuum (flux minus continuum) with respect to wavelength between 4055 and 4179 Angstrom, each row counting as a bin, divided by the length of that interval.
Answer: 0.6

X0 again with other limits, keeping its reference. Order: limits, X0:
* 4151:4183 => -0.9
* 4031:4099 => 2.9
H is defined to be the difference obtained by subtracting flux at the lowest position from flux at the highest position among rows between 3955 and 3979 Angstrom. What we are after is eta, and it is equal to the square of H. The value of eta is 9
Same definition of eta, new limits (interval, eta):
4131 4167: 2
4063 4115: 0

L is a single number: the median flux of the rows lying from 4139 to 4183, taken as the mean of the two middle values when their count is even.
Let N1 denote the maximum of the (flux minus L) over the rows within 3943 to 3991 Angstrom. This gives -2.8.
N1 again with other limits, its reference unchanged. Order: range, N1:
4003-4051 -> 2.7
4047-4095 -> 1.3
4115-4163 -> 1.8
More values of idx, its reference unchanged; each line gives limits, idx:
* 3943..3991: 3969.0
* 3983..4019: 3997.0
